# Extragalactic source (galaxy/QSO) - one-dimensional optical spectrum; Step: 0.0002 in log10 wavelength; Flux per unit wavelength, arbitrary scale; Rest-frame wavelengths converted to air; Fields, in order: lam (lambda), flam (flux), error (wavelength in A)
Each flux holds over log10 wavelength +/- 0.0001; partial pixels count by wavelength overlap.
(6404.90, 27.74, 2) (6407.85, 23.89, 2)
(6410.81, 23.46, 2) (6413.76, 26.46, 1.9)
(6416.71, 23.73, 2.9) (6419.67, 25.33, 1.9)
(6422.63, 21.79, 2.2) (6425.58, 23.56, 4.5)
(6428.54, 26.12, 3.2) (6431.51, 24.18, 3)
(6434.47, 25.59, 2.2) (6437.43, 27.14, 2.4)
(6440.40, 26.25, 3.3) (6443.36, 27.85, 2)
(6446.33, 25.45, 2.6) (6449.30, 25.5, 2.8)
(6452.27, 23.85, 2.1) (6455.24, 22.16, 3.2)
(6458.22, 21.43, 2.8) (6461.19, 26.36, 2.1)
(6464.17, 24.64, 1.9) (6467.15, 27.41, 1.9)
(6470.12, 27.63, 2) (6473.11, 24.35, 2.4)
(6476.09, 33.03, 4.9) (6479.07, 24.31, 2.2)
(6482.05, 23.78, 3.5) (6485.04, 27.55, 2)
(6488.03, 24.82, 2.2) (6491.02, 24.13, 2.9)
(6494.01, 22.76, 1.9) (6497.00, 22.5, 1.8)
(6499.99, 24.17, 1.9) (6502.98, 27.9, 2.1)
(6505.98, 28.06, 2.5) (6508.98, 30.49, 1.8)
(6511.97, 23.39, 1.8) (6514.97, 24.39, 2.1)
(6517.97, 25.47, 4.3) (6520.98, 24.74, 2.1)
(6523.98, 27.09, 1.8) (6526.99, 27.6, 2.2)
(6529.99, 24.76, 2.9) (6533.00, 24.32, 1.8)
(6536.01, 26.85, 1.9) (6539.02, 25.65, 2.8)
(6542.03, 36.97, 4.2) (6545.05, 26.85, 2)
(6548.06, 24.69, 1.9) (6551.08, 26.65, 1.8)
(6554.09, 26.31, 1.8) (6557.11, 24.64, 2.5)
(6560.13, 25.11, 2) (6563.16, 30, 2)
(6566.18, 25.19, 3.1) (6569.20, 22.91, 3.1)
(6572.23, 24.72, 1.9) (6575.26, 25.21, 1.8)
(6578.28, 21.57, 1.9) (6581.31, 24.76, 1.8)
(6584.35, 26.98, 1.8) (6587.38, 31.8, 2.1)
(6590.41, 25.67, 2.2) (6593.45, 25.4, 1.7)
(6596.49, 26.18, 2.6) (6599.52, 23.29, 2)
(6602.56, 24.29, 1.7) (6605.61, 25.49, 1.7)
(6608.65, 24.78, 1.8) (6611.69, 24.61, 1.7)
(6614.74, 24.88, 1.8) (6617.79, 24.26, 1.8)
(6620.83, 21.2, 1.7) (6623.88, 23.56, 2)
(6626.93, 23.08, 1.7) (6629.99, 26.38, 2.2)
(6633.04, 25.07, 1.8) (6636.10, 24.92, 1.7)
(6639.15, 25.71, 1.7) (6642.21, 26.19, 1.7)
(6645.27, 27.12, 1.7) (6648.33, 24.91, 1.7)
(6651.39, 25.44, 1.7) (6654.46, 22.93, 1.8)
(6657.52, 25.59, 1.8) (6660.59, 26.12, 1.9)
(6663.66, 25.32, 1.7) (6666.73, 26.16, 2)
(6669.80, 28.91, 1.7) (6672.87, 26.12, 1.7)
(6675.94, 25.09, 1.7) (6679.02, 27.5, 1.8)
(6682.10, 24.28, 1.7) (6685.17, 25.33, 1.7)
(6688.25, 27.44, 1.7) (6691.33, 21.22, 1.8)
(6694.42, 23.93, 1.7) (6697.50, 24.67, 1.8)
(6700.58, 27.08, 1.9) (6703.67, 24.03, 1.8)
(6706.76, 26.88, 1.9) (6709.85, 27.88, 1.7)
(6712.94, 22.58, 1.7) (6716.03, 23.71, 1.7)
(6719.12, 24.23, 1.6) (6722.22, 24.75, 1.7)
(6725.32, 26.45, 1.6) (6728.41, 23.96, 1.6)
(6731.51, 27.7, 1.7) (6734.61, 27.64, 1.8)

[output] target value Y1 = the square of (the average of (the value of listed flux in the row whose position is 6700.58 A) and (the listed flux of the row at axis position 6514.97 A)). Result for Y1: 662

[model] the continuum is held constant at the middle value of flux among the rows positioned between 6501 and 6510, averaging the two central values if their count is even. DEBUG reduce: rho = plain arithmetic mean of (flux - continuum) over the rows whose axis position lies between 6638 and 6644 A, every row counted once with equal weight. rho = -2.1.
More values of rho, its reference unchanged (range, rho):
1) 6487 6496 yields -4.2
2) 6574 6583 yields -4.2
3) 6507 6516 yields -2.0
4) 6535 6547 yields 1.0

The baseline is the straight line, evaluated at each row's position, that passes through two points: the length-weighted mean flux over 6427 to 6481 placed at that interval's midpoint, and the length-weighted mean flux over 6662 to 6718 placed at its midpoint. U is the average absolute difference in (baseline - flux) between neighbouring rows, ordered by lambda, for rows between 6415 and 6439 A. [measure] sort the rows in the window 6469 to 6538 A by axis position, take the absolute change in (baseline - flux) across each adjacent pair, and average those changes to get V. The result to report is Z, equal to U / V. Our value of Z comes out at 0.8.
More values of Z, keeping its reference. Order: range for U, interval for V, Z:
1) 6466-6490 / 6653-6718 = 1.7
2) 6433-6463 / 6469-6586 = 0.6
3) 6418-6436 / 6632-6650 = 2.5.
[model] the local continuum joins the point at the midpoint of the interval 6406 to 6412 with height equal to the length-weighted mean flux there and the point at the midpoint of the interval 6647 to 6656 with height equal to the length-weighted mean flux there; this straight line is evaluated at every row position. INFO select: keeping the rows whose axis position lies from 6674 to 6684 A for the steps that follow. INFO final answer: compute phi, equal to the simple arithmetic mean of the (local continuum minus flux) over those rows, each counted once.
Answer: -1.1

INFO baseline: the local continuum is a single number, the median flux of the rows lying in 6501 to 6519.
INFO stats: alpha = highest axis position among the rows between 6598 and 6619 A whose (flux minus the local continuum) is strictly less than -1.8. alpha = 6617.79 A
